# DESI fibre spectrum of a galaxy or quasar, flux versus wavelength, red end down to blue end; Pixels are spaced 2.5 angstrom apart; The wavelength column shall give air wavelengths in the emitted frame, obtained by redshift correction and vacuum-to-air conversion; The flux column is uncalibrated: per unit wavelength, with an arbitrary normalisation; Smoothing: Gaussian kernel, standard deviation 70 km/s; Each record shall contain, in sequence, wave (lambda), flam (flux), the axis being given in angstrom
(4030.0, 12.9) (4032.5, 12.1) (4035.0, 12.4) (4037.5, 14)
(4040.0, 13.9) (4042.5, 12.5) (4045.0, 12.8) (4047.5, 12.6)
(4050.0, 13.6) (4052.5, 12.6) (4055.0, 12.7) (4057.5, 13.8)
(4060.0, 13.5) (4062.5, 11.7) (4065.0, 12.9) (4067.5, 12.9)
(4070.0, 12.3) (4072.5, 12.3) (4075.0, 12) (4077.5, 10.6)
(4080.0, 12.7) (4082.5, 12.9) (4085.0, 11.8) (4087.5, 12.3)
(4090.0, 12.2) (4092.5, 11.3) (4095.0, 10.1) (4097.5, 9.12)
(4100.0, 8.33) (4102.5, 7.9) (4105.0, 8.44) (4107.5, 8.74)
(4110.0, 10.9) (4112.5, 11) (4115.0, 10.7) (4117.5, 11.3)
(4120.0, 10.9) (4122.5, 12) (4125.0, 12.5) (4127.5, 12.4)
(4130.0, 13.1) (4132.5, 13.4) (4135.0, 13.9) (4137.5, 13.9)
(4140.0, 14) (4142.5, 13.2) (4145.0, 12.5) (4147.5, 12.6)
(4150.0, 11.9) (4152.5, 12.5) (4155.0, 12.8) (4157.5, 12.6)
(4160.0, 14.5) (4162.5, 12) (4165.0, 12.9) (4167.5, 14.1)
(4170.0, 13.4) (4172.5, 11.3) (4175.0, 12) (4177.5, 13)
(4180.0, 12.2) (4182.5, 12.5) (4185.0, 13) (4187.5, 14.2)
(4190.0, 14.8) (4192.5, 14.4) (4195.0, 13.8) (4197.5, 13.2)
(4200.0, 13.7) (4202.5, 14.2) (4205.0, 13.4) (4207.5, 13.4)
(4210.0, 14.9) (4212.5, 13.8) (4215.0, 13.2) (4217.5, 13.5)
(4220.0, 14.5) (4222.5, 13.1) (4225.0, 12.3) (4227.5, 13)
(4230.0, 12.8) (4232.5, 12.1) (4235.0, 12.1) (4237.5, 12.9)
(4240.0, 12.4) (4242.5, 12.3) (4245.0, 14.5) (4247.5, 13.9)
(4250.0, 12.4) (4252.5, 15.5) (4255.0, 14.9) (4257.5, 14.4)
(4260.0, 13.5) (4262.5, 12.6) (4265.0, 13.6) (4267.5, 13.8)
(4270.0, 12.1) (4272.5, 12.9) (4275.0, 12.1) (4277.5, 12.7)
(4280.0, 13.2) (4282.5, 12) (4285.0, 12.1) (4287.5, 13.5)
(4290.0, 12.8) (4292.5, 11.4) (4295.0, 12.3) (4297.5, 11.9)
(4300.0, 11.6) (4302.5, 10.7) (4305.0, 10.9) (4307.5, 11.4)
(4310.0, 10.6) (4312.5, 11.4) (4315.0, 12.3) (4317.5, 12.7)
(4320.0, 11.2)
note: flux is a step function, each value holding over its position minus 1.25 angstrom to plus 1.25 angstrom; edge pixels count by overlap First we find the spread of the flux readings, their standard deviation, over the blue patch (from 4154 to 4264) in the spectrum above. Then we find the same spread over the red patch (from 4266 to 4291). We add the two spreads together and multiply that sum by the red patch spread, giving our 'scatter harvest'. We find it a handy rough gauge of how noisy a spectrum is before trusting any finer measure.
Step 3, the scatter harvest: 1.0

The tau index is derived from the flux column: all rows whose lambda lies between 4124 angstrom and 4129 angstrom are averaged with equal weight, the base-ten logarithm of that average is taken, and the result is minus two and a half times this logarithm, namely -2.74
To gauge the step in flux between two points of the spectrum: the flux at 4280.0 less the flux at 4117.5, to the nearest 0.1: 1.9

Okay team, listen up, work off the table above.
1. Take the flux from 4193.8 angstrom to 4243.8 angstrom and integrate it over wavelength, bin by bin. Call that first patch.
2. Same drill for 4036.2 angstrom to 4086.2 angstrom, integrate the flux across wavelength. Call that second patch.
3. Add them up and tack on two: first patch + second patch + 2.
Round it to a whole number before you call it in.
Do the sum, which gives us 1299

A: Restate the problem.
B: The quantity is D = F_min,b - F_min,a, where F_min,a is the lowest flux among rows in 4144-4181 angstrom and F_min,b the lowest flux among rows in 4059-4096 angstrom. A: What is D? -1.2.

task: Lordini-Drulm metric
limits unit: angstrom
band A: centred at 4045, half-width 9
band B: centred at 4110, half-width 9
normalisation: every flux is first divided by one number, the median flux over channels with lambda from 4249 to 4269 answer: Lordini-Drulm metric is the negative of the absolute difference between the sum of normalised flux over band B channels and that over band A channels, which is -1.7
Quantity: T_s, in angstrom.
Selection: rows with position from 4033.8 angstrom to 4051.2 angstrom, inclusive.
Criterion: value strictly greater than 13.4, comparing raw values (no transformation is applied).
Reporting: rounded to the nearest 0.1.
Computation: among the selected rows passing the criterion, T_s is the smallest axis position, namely 4037.5 angstrom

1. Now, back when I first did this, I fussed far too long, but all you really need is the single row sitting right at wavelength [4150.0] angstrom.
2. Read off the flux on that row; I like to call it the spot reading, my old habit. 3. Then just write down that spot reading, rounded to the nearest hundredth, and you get 11.90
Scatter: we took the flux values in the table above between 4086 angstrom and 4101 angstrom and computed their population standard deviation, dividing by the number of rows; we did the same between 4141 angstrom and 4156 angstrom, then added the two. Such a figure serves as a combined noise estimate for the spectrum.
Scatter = 1.89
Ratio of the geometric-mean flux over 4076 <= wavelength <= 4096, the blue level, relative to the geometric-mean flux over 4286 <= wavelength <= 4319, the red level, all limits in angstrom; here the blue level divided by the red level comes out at 0.99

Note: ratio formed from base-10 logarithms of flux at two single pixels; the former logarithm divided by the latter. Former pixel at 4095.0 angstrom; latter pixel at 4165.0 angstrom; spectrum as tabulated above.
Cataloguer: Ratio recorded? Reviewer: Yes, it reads 0.90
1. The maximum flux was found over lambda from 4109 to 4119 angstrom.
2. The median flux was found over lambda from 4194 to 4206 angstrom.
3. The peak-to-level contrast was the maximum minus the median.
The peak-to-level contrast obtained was -2.4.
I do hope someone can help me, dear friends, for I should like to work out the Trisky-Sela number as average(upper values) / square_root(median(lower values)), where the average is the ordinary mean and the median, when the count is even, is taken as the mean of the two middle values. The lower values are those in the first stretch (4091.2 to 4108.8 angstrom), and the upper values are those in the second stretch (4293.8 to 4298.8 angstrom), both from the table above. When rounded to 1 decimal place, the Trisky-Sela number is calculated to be 4.1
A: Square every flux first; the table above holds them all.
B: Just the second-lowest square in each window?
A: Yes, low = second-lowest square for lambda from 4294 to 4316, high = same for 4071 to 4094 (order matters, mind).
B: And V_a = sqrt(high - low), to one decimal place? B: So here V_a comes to 3.6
